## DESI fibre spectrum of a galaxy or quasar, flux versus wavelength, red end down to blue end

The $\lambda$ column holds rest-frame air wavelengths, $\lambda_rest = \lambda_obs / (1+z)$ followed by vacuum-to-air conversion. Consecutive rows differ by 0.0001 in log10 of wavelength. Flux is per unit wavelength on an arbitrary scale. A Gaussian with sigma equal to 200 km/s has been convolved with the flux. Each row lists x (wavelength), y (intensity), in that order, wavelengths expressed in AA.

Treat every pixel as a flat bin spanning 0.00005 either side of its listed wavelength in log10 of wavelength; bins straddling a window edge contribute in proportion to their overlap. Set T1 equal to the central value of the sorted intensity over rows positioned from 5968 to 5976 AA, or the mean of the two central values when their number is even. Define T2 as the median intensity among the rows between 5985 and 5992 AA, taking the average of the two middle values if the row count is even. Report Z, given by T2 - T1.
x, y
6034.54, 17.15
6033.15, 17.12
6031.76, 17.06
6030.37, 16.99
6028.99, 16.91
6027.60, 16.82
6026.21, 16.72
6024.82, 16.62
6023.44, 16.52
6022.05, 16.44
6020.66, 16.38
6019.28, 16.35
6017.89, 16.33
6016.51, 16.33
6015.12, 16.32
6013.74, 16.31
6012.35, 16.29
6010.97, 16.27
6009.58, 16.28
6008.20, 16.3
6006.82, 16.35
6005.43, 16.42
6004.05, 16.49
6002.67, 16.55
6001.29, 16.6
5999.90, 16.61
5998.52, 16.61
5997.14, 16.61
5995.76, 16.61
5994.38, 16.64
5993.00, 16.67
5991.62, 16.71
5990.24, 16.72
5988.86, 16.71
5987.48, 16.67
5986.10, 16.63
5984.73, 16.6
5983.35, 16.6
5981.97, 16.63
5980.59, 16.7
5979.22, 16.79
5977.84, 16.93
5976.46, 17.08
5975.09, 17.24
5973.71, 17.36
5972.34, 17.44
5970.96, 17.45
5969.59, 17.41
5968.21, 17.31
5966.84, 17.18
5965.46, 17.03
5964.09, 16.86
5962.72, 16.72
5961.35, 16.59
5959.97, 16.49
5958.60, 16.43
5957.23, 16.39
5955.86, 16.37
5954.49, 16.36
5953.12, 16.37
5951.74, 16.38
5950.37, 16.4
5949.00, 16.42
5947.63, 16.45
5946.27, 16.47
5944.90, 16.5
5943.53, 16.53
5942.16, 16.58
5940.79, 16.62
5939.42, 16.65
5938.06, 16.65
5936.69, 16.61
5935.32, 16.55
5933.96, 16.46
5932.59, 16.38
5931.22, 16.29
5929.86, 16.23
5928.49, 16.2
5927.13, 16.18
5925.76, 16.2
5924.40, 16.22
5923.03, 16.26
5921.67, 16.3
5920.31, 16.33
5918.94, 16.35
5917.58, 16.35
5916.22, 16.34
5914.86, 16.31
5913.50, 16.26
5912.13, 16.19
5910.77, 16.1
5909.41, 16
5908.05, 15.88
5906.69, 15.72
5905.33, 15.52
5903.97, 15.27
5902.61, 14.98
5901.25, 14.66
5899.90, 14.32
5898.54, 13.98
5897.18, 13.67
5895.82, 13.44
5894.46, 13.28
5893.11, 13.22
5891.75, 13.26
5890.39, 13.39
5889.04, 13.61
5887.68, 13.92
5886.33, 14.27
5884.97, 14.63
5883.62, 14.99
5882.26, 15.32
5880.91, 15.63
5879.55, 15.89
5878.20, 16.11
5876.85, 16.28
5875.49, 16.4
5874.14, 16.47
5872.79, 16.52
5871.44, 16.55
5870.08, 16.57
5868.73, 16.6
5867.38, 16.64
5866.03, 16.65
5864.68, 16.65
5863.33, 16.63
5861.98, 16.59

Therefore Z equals -0.7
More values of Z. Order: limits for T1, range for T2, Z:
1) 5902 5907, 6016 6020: 0.9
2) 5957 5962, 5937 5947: 0.1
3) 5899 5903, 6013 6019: 1.7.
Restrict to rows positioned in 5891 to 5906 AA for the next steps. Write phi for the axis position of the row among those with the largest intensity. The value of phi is 5905.33 AA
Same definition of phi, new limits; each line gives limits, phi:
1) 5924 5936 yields 5935.32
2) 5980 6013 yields 5990.24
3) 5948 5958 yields 5949.00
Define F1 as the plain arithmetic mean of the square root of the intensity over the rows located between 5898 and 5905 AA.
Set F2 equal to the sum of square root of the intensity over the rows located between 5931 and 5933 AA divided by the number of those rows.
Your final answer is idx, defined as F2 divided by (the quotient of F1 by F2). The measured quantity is 4.27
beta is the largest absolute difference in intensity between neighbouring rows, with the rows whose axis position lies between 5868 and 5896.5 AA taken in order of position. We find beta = 0.36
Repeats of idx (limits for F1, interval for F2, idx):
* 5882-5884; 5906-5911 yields 4.09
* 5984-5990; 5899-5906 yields 3.66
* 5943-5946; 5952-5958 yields 4.03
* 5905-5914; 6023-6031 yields 4.20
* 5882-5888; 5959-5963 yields 4.34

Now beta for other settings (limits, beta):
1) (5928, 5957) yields 0.09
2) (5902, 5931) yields 0.29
